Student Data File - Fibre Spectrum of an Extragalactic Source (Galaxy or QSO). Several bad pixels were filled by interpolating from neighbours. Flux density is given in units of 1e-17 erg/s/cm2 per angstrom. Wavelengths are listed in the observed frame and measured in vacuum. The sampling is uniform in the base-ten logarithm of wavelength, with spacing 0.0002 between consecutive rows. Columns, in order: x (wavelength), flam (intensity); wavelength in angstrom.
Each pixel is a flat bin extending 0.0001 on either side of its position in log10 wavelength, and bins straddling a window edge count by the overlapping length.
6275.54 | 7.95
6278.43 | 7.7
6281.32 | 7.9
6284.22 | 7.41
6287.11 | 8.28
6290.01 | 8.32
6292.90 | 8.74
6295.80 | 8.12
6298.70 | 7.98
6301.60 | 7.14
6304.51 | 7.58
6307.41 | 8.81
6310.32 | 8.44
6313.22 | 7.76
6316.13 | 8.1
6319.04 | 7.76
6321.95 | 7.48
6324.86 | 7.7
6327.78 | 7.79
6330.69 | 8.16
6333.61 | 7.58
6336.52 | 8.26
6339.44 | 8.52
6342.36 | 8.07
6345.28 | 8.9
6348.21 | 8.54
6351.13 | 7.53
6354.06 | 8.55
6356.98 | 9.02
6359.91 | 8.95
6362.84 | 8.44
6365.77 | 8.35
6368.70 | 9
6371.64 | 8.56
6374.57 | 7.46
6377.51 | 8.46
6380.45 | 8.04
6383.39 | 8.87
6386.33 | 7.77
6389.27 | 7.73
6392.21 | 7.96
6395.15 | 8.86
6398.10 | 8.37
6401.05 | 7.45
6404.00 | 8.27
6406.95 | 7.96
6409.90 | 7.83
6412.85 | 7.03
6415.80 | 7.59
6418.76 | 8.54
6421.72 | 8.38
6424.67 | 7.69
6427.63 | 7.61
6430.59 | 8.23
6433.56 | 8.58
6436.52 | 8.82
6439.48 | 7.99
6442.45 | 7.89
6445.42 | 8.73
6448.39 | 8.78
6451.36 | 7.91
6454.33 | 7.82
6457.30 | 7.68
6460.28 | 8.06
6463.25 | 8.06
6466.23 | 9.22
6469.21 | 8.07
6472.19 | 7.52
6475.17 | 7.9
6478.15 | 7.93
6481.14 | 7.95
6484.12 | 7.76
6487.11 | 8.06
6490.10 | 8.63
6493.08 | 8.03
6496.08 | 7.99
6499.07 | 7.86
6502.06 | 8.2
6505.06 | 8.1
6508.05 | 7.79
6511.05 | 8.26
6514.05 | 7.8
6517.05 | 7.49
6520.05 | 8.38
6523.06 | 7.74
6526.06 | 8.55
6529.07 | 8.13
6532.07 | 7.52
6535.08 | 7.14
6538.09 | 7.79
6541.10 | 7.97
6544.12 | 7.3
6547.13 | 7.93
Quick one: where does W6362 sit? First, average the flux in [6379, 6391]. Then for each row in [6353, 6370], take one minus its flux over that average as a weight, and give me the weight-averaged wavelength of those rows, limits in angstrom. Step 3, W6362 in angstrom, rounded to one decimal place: 6361.3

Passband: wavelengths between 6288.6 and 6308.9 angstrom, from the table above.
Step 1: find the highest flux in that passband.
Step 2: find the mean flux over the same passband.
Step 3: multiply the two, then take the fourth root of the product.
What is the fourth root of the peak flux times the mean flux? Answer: 2.91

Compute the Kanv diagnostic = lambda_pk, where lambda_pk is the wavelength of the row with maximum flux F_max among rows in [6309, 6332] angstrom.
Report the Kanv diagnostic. 6310.32 angstrom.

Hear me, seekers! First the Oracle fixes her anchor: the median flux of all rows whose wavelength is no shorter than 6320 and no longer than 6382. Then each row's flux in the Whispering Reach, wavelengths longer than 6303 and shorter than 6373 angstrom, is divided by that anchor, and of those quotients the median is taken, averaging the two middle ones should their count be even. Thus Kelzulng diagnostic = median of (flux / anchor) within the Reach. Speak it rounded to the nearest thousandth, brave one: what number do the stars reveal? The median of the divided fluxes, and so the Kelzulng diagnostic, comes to 0.995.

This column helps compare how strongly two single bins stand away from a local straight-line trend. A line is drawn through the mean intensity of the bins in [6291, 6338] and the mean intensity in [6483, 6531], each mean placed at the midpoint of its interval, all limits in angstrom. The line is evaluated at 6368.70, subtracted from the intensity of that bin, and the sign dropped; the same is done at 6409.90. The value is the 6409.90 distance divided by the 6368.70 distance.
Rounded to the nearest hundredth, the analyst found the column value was 0.17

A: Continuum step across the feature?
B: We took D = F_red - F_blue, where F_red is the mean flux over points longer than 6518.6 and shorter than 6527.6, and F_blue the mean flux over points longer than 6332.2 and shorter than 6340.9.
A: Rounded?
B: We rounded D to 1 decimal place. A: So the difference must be 0.1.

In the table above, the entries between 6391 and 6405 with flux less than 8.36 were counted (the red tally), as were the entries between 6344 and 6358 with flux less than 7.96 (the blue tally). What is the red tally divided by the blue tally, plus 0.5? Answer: 3.50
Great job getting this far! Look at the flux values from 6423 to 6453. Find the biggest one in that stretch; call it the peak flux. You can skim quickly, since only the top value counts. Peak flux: 8.82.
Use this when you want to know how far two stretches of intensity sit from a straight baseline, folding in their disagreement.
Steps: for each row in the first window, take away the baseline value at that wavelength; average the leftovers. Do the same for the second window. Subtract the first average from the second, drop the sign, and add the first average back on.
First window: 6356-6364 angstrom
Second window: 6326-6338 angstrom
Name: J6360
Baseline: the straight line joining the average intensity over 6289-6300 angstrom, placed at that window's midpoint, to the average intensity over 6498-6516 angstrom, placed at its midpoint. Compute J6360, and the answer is 1.5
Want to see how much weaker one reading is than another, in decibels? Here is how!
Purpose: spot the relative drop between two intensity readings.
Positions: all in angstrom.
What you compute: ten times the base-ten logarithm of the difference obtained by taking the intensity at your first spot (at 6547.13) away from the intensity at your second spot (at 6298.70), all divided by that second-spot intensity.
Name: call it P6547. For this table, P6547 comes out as -22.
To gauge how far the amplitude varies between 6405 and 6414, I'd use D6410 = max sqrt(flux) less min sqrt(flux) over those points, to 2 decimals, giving 0.17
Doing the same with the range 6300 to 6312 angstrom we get 0.30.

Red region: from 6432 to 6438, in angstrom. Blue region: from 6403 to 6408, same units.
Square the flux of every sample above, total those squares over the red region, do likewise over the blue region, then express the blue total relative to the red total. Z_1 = 0.87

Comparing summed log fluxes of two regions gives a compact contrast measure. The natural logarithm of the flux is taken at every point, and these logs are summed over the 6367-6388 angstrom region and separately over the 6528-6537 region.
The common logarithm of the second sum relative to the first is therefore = -0.39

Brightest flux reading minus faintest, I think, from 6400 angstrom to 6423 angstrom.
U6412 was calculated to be 1.5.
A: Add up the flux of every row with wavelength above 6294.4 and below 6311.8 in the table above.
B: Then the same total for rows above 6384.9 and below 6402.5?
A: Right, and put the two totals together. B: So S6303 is 96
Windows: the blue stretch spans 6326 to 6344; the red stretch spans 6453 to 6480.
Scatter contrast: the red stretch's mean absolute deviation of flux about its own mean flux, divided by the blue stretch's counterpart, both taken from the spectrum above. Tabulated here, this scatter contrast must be 1.14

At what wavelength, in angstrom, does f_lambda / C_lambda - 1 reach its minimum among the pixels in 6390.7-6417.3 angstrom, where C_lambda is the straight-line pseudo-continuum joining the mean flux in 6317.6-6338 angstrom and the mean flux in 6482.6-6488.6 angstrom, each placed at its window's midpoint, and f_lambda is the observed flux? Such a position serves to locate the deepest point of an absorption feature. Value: 6412.85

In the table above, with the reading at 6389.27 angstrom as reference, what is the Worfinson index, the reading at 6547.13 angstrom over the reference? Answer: 1.03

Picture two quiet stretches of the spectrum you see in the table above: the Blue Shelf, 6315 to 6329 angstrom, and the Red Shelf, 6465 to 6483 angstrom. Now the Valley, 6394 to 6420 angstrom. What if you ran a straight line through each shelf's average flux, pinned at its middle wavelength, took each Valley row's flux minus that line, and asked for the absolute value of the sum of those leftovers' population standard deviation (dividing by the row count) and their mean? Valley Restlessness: 0.59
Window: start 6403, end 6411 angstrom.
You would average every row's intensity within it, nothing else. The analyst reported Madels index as 8.02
